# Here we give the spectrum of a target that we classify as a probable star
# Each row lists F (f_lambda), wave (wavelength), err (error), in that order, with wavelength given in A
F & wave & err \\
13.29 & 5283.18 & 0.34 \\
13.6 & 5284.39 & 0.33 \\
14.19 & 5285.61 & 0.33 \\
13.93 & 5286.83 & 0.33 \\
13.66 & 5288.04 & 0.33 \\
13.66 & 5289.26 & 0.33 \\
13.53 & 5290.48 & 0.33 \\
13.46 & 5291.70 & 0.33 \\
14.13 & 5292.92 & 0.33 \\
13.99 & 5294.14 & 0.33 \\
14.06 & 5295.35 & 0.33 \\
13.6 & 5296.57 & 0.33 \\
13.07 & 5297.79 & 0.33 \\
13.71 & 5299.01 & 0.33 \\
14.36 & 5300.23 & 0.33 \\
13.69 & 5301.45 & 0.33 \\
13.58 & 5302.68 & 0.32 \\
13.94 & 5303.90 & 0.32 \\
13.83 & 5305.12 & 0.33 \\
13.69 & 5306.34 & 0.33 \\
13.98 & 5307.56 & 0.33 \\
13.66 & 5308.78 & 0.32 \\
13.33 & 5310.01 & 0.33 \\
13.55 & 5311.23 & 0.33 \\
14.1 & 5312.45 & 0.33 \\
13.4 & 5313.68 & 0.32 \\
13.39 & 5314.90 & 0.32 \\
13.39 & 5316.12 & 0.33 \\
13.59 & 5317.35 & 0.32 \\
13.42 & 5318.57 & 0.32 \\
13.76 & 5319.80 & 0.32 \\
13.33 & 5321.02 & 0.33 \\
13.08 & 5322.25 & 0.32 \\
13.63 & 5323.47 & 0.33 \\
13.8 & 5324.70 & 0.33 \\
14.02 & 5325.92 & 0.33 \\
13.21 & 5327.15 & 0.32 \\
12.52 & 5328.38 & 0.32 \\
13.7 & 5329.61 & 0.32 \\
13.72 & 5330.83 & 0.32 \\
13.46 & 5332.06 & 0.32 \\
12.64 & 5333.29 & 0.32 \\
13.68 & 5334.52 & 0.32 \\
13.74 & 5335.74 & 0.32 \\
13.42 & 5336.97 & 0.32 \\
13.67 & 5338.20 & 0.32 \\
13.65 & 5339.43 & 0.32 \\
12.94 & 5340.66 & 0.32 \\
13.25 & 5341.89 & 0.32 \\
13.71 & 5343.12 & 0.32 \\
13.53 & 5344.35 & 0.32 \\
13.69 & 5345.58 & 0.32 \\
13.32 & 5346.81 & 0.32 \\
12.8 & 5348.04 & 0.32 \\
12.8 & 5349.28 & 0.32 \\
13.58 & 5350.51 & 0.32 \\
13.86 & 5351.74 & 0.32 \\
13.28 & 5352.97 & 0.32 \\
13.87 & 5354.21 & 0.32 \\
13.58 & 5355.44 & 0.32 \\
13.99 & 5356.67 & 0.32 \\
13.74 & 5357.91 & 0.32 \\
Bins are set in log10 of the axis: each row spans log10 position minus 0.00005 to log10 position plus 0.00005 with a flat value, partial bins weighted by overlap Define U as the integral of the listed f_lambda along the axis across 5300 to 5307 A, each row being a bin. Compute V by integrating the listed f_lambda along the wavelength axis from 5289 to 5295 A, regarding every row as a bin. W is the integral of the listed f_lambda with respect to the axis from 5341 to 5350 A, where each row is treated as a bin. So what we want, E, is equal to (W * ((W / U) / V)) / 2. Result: 0.9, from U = 97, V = 83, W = 120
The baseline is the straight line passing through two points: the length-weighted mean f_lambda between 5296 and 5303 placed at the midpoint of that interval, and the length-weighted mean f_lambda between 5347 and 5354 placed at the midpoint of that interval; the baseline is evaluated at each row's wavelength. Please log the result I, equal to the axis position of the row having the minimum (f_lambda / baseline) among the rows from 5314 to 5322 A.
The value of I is 5321.02 A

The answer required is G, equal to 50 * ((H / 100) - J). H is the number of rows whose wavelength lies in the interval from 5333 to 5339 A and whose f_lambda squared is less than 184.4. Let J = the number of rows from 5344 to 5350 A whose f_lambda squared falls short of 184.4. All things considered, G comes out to -199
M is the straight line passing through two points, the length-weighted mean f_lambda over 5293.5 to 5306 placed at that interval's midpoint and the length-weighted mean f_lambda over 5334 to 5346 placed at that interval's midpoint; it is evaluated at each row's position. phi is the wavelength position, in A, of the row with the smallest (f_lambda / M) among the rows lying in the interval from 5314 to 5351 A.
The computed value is 5328.38 A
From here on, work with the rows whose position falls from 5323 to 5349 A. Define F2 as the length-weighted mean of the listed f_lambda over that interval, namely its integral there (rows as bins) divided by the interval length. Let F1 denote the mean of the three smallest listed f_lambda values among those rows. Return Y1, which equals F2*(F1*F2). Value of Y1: 2279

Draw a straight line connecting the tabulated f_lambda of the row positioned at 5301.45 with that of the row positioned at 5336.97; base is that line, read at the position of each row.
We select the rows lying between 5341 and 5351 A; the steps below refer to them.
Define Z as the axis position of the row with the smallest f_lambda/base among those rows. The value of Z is 5348.04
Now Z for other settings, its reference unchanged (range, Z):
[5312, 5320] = 5314.90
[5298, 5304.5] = 5302.68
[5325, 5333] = 5328.38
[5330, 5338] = 5333.29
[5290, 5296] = 5291.70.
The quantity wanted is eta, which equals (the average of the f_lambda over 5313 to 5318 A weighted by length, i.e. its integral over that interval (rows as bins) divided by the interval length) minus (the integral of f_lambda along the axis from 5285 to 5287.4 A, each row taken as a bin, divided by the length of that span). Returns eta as -0.59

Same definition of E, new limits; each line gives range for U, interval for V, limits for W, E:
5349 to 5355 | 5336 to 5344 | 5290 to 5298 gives 0.7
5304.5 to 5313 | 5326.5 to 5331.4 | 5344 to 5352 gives 0.7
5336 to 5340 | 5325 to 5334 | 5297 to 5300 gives 0.1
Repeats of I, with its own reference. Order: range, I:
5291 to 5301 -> 5297.79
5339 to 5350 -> 5348.04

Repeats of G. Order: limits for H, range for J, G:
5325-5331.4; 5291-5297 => -49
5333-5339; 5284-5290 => 1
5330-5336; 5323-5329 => -99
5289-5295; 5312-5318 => -149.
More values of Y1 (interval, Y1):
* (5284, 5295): 2579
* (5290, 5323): 2453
